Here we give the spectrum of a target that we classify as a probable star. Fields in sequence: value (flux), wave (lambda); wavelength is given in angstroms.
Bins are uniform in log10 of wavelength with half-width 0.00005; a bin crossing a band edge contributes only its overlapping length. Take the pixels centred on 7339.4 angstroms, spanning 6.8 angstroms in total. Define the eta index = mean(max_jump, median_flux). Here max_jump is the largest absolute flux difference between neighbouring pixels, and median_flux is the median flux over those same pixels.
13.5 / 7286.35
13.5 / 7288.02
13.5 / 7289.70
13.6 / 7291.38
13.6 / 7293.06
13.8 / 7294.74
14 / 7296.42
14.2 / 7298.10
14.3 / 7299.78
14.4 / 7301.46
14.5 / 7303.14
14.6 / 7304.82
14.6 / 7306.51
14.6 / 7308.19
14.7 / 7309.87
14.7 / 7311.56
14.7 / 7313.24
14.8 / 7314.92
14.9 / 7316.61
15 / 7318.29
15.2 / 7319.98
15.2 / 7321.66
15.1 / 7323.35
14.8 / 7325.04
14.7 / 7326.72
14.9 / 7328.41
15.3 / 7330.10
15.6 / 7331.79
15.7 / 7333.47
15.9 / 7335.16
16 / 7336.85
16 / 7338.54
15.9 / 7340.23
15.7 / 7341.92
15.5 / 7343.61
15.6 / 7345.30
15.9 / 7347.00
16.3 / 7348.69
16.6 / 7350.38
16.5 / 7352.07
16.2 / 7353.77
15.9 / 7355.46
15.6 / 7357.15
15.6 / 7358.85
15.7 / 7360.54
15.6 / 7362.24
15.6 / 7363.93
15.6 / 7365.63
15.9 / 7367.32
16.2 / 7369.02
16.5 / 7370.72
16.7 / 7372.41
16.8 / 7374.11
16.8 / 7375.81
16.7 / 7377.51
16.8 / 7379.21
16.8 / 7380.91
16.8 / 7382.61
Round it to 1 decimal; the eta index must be 8.1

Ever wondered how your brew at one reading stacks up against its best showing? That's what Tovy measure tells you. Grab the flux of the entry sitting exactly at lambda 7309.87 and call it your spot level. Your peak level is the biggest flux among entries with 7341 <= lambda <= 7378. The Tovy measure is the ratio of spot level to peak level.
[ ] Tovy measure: 0.875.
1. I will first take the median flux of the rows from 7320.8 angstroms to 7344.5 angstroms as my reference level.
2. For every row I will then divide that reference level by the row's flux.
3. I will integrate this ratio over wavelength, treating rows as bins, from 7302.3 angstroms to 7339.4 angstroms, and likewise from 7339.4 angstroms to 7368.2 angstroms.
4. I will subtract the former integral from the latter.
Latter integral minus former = -10.1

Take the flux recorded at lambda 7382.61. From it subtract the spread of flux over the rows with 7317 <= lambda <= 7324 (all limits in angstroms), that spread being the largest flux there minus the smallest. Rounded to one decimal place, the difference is 16.6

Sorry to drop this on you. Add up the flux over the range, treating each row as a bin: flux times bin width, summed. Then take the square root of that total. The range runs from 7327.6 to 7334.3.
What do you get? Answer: 10.2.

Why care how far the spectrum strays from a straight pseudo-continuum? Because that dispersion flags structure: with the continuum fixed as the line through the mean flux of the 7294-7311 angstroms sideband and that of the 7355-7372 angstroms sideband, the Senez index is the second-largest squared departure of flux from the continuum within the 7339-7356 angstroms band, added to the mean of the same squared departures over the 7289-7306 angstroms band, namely 1.0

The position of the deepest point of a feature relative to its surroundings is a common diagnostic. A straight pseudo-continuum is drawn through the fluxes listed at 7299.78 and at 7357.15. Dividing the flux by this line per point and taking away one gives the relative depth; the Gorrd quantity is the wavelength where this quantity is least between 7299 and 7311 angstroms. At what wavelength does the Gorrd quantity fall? 7299.78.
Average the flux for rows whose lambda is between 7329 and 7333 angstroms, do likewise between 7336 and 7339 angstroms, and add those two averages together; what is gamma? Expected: 31.4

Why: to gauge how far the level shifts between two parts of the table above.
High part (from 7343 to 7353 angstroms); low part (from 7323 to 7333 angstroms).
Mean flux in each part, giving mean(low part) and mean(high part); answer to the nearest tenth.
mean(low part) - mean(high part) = -1.0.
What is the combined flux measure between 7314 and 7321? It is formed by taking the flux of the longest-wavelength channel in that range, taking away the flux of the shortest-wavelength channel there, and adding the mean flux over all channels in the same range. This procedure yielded 15.4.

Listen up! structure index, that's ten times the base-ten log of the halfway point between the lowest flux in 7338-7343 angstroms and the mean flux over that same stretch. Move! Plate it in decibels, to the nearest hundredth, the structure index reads 11.98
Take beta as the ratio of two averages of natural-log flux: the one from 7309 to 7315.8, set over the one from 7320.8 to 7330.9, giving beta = 0.99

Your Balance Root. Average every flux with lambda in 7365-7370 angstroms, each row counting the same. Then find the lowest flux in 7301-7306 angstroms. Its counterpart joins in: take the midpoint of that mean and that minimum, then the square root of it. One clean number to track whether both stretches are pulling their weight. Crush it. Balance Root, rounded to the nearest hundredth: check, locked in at 3.89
